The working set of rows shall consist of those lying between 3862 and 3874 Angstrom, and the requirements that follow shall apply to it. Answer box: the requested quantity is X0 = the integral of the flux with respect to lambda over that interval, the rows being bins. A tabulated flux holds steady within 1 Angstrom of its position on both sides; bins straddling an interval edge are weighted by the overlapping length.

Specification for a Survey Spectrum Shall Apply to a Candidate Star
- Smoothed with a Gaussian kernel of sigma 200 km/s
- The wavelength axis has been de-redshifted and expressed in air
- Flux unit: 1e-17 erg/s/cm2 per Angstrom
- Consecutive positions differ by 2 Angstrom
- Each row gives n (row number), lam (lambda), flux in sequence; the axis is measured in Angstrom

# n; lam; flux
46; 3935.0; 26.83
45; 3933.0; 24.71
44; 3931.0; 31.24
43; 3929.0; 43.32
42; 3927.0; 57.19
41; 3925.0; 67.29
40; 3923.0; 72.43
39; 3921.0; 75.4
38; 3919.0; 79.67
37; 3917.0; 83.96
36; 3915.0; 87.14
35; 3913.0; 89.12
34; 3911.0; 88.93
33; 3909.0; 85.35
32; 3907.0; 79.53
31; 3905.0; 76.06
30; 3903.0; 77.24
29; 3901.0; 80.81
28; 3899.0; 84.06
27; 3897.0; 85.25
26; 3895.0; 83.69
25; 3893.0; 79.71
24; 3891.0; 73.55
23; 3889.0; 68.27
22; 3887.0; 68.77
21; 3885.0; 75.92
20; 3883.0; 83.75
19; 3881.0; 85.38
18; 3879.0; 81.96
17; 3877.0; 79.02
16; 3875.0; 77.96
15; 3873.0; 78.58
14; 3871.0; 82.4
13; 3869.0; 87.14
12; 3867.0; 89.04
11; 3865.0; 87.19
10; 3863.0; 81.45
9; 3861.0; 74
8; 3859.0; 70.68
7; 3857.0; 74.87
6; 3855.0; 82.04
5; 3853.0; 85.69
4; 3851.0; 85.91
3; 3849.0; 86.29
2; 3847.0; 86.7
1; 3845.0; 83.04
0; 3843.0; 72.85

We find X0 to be 1012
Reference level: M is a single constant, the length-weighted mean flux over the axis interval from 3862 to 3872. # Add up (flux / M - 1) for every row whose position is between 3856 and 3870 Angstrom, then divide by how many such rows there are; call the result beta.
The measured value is -0.06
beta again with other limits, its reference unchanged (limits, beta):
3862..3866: -0.01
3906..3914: 0.00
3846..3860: -0.04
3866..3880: -0.04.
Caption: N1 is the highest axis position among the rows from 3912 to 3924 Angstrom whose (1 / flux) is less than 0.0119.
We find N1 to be 3915.0 Angstrom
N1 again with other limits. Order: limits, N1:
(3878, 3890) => 3881.0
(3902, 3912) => 3911.0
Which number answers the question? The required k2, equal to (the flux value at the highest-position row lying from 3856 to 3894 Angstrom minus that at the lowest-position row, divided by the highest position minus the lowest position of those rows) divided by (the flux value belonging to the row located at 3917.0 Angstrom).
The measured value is 0.002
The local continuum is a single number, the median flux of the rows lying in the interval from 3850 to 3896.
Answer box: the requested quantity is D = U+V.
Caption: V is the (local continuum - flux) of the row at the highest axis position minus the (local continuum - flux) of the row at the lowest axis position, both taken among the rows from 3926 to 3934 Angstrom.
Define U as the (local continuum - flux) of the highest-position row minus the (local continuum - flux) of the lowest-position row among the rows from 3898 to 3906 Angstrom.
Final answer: 40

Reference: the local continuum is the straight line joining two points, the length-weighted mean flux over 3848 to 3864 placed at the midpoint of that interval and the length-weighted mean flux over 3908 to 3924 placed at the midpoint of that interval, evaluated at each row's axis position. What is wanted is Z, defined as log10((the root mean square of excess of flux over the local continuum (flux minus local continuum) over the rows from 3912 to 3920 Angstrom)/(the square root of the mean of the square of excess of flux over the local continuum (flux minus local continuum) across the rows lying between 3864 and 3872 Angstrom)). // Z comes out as -0.17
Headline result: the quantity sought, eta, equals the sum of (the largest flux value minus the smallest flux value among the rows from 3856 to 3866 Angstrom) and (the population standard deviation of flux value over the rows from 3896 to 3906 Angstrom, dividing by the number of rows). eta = 20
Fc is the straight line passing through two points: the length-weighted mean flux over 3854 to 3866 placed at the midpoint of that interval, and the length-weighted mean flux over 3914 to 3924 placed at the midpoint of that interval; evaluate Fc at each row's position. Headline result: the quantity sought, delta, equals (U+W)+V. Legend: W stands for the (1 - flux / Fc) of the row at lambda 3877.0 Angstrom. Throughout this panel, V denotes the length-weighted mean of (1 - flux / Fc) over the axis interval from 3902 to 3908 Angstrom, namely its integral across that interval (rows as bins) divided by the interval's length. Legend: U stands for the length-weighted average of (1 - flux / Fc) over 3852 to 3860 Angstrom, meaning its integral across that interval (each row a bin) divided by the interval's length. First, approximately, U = 0.00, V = 0.02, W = -0.003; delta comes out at 0.02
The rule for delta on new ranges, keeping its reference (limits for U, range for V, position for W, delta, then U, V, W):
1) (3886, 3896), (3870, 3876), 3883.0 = -0.02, 0.05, -0.01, -0.062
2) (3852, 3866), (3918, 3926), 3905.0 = 0.10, -0.01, 0.08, 0.042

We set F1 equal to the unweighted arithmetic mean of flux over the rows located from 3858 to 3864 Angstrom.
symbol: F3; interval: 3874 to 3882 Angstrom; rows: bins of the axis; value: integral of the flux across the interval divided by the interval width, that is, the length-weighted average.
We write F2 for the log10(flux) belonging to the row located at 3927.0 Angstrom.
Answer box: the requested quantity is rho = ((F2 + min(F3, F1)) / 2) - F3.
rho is -42.5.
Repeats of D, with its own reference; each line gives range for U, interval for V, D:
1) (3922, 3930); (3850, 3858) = 40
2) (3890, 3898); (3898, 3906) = -4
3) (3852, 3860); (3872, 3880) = 12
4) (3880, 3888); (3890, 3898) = 5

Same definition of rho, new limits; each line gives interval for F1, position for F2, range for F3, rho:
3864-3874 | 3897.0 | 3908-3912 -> -43.7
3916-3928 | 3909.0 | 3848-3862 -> -42.6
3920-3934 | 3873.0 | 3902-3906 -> -49.2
